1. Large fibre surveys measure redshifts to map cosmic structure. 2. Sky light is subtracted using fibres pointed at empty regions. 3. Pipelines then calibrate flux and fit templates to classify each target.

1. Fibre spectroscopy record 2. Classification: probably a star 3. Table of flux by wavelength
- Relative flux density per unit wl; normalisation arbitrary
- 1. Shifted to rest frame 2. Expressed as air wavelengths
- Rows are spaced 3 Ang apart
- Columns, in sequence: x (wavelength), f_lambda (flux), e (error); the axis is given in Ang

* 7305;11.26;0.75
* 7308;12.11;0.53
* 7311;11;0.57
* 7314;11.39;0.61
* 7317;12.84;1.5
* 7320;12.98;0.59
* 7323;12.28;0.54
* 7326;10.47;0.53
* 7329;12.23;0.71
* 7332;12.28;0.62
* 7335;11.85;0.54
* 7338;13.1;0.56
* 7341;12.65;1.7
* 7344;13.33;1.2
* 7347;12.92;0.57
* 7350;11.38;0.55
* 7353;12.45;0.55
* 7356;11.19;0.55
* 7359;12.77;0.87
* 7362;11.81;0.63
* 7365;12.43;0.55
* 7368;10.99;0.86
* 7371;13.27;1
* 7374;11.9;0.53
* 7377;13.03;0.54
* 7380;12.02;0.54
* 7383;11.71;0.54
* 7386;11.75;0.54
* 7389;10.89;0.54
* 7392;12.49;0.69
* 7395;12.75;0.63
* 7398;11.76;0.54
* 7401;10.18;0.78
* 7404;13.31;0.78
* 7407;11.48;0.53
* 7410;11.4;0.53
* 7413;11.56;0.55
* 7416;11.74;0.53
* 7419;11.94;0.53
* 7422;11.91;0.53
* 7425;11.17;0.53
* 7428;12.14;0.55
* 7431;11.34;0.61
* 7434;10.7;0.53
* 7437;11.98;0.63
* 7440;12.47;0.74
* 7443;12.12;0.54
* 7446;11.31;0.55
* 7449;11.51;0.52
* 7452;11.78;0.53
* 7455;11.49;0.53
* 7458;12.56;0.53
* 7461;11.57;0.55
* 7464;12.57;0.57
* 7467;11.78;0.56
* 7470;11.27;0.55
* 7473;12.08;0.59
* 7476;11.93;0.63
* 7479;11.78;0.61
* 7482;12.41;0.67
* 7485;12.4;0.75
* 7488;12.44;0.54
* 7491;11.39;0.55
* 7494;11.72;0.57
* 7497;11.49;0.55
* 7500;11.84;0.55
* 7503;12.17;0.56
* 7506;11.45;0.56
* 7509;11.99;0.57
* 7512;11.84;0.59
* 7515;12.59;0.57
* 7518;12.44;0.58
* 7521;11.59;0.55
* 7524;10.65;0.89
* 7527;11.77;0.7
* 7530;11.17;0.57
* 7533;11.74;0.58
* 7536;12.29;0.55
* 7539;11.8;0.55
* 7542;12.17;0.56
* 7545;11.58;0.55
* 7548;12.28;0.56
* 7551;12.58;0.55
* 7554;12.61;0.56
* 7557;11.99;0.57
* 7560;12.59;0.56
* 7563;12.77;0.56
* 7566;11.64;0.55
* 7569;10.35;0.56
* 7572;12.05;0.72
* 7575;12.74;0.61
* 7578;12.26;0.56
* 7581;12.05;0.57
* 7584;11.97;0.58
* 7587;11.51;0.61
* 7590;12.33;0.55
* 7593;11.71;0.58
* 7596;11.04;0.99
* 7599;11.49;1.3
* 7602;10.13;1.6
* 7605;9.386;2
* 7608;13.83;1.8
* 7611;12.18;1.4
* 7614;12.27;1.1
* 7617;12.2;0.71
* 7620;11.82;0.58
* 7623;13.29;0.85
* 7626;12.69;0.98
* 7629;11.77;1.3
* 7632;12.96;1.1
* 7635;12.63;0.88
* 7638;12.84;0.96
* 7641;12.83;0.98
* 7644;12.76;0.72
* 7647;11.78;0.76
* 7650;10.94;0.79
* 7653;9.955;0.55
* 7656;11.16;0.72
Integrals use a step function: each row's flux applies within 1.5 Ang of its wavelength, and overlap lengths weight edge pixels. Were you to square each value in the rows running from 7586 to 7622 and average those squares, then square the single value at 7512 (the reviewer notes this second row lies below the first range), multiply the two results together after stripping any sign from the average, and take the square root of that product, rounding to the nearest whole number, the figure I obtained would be 139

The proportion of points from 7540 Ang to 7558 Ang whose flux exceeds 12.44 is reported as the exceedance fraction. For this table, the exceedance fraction 0.33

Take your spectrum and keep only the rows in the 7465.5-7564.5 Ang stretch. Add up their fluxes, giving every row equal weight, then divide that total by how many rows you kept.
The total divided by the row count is 11.96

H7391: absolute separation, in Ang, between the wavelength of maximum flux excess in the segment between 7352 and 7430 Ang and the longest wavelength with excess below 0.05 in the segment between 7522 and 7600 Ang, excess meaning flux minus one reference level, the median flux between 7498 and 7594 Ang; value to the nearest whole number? 195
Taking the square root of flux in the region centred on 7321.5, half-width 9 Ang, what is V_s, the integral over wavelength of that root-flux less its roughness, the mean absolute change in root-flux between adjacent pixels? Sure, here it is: 62.22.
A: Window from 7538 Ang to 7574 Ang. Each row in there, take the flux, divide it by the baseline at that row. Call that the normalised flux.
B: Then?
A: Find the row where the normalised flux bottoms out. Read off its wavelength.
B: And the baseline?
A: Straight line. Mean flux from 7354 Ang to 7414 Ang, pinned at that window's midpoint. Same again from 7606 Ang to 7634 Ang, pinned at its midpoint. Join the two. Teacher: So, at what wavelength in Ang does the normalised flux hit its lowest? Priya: 7569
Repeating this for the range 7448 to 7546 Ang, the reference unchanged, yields 7524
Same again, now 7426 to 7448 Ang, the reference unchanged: 7434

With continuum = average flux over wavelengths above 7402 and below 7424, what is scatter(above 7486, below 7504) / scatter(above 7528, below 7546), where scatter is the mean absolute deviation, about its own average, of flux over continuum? 1.05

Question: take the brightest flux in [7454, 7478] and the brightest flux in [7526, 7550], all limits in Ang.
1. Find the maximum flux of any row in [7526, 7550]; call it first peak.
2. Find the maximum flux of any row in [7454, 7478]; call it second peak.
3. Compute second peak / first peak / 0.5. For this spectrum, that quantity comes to 2.05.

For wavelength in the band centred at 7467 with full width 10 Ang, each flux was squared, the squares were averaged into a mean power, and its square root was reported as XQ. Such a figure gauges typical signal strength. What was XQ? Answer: 11.9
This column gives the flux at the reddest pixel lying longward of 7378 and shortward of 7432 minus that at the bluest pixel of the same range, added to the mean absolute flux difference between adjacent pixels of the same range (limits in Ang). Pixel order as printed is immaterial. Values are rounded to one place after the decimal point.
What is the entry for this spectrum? 0.1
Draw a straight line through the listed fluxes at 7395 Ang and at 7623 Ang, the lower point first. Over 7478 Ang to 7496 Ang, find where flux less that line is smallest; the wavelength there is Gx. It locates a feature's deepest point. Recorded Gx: 7491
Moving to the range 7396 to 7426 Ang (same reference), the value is 7401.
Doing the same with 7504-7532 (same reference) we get 7524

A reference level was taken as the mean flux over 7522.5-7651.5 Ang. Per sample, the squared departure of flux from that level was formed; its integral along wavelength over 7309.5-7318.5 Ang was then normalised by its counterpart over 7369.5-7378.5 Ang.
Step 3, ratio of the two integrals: 0.8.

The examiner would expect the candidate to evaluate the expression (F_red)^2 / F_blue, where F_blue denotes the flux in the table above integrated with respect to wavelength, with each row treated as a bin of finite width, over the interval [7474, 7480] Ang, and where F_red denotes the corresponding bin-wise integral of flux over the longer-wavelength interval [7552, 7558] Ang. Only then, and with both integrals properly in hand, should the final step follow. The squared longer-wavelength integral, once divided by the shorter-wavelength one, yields 77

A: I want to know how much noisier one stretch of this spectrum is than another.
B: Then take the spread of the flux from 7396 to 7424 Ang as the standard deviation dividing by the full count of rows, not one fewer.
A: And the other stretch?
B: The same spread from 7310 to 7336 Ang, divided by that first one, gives 1.0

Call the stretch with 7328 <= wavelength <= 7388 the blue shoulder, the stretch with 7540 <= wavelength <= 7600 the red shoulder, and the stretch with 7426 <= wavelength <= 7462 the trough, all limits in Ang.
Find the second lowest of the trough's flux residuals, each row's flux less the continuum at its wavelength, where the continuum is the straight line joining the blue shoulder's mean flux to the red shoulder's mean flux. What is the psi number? -0.83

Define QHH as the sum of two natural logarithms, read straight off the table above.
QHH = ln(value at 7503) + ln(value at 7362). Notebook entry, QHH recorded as 4.97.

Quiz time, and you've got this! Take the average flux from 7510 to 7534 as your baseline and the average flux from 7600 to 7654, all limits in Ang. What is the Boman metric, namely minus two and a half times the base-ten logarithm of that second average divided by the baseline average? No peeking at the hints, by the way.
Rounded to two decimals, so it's -0.03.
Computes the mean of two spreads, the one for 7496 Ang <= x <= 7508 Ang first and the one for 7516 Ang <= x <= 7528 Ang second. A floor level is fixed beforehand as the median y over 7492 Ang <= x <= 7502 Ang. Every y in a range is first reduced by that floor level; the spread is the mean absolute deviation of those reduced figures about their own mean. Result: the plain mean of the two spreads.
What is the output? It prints 0.38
